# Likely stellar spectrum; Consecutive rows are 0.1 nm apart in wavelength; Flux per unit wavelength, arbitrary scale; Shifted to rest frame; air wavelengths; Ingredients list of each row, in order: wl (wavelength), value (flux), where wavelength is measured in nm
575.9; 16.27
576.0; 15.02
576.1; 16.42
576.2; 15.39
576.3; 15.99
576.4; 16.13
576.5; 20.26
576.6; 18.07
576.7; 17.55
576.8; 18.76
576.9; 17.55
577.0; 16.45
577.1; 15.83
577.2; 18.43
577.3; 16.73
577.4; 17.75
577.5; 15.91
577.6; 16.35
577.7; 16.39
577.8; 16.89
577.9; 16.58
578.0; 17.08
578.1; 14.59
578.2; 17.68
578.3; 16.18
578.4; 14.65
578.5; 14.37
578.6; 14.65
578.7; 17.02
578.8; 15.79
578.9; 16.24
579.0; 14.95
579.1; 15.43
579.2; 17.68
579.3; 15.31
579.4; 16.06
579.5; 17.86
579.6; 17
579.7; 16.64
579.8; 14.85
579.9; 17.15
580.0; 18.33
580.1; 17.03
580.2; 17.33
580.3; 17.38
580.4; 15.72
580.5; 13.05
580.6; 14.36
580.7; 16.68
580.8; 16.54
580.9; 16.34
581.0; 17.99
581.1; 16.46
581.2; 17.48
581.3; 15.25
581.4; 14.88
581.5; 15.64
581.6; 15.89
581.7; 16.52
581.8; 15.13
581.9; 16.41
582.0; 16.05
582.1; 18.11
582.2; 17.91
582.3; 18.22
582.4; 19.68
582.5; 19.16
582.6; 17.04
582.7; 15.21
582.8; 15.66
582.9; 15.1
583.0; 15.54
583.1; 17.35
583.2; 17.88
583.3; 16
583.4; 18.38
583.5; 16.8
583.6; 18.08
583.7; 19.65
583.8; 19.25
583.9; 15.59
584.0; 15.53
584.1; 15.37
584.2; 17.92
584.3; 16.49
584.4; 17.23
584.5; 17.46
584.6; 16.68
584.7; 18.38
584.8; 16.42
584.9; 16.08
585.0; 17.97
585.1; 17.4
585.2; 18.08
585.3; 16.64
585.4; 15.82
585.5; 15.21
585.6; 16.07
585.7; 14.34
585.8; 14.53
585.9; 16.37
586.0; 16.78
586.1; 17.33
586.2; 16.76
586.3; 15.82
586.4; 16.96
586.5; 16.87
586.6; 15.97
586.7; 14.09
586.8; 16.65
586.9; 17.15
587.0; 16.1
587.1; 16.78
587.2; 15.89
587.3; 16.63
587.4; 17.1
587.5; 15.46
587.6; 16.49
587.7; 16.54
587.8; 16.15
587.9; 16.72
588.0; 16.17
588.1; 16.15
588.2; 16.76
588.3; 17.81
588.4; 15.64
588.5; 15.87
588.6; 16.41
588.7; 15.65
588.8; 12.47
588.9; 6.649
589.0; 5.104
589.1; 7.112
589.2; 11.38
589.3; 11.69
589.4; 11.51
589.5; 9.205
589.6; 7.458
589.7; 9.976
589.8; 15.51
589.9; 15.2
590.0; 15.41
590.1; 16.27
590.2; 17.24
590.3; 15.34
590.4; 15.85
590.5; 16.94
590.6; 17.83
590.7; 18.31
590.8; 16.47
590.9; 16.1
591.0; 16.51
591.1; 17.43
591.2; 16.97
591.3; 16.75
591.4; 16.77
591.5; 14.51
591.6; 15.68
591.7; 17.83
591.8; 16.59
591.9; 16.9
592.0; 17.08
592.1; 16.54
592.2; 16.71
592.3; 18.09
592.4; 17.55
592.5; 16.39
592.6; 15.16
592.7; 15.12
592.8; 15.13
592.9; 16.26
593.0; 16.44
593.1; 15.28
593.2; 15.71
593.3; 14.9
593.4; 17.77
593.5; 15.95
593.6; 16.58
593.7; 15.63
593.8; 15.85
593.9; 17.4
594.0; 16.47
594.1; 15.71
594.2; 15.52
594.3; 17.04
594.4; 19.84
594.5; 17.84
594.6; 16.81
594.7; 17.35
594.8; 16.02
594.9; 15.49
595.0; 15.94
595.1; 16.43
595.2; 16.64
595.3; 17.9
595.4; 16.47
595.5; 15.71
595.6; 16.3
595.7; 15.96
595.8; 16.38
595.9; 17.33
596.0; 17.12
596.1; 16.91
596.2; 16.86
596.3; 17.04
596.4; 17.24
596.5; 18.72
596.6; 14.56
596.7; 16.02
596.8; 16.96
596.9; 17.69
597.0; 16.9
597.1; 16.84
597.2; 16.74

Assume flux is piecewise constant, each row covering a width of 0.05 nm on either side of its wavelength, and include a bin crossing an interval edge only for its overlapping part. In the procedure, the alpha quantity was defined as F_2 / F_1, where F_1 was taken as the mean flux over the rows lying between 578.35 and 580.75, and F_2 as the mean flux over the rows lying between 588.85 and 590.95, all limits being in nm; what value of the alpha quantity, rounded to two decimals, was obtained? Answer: 0.82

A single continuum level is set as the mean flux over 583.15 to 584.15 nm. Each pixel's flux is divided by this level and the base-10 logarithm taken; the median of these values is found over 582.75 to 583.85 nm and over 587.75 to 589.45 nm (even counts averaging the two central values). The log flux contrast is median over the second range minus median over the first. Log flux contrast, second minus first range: -0.045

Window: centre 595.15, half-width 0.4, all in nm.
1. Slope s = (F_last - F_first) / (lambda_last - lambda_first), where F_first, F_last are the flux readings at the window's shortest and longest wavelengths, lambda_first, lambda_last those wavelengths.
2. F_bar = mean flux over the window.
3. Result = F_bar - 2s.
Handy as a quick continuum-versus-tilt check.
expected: 17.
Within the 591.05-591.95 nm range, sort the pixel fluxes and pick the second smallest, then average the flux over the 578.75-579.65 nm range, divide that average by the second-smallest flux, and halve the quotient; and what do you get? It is 0.52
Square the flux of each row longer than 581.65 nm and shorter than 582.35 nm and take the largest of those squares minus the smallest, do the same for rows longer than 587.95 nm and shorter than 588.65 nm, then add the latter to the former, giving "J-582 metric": 176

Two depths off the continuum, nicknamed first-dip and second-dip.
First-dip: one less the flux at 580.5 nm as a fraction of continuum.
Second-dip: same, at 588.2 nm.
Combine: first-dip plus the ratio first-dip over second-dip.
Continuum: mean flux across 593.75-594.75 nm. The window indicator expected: 18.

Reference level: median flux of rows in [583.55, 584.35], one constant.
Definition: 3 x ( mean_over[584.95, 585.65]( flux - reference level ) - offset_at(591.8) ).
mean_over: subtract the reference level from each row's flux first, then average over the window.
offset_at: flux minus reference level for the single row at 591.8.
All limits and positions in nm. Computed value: 0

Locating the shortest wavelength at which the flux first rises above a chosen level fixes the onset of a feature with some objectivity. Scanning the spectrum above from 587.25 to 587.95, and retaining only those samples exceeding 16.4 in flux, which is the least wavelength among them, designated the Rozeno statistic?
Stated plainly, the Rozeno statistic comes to 587.3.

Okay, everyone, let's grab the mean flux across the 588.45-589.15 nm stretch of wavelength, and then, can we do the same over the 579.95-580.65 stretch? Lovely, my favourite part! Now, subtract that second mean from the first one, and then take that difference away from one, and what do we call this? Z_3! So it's 5.85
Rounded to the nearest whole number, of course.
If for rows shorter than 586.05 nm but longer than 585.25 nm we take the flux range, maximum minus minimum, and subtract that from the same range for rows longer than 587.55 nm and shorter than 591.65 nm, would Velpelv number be 11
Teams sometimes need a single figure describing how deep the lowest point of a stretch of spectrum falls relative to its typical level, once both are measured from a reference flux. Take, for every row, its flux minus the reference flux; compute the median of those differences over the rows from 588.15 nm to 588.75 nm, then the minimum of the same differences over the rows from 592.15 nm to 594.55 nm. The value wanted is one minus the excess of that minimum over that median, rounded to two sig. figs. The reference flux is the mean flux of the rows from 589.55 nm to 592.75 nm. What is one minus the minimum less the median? 2.2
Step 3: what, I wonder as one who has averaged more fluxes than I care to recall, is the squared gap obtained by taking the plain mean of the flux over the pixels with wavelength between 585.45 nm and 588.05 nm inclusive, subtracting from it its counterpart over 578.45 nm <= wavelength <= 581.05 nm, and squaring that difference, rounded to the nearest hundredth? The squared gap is 0.00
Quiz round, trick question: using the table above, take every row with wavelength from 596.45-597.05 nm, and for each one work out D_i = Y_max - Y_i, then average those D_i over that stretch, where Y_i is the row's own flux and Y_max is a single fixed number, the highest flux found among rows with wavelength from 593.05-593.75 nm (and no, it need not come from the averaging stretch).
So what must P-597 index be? 1.0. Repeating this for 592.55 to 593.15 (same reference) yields 2.2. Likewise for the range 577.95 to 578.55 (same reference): 2.0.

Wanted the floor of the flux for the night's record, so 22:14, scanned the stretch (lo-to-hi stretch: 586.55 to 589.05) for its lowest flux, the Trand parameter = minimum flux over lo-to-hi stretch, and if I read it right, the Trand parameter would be 5.104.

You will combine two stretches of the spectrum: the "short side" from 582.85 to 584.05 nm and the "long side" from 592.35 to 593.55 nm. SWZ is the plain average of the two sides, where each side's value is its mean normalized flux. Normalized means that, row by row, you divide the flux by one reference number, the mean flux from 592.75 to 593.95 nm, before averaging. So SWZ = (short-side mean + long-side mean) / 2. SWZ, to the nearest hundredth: 1.03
